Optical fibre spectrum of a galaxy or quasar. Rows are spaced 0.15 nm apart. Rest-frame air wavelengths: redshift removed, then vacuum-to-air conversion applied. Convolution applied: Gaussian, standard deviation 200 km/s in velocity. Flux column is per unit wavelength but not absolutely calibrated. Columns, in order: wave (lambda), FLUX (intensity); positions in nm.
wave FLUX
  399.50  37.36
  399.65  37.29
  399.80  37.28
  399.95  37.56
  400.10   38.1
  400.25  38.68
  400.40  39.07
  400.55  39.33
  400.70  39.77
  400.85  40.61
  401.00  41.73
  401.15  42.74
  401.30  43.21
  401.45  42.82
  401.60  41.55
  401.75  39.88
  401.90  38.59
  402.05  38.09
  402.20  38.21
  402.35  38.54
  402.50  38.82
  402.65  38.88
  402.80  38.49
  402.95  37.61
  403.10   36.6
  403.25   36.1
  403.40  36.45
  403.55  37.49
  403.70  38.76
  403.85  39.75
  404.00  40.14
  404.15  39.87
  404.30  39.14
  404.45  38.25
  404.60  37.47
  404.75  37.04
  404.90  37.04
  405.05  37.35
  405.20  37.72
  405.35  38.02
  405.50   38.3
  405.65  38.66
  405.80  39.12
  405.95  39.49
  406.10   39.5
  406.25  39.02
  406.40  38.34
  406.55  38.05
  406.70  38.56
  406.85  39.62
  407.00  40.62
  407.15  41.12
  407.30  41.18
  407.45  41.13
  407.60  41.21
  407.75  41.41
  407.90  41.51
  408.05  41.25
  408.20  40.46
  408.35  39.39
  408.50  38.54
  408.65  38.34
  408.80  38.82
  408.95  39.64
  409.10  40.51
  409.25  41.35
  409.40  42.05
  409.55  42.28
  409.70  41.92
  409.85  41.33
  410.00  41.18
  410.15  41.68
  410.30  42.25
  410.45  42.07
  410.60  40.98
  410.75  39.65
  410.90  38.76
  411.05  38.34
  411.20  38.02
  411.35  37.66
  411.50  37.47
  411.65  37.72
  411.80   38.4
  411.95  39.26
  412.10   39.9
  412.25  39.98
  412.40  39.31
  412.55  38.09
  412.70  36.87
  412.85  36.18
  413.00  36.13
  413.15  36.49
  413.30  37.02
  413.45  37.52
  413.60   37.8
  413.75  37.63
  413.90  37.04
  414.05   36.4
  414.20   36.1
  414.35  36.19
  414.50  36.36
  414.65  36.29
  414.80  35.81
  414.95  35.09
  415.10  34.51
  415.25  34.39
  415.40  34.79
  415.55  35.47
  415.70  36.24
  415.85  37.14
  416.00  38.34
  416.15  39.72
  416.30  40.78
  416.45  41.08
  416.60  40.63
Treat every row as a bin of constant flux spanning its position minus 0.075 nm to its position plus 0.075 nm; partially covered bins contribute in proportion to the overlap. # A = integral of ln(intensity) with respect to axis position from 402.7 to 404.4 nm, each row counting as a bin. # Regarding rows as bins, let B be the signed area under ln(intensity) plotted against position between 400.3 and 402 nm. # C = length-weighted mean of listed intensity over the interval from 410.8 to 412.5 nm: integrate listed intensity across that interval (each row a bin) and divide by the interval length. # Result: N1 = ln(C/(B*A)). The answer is -0.010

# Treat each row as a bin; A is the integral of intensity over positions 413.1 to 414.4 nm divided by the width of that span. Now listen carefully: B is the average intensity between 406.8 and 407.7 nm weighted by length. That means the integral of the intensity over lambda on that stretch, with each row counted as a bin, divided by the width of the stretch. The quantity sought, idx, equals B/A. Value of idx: 1.11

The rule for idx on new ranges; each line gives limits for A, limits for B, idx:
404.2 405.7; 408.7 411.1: 1.08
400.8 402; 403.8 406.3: 0.93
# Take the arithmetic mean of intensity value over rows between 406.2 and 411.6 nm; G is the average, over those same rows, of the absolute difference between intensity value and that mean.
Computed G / 1.4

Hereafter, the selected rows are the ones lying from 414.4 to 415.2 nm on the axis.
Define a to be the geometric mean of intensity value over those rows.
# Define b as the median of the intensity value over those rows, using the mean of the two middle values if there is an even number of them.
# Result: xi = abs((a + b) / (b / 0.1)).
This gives 0.1994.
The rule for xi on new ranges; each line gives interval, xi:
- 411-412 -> 0.2003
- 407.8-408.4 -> 0.1995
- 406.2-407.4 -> 0.2006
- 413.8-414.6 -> 0.2002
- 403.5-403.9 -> 0.1997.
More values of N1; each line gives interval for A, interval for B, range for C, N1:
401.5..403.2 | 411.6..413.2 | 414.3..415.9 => -0.015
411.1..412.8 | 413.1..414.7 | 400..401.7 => 0.127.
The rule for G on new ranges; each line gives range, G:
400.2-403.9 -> 1.5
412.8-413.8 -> 0.6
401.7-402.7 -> 0.4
